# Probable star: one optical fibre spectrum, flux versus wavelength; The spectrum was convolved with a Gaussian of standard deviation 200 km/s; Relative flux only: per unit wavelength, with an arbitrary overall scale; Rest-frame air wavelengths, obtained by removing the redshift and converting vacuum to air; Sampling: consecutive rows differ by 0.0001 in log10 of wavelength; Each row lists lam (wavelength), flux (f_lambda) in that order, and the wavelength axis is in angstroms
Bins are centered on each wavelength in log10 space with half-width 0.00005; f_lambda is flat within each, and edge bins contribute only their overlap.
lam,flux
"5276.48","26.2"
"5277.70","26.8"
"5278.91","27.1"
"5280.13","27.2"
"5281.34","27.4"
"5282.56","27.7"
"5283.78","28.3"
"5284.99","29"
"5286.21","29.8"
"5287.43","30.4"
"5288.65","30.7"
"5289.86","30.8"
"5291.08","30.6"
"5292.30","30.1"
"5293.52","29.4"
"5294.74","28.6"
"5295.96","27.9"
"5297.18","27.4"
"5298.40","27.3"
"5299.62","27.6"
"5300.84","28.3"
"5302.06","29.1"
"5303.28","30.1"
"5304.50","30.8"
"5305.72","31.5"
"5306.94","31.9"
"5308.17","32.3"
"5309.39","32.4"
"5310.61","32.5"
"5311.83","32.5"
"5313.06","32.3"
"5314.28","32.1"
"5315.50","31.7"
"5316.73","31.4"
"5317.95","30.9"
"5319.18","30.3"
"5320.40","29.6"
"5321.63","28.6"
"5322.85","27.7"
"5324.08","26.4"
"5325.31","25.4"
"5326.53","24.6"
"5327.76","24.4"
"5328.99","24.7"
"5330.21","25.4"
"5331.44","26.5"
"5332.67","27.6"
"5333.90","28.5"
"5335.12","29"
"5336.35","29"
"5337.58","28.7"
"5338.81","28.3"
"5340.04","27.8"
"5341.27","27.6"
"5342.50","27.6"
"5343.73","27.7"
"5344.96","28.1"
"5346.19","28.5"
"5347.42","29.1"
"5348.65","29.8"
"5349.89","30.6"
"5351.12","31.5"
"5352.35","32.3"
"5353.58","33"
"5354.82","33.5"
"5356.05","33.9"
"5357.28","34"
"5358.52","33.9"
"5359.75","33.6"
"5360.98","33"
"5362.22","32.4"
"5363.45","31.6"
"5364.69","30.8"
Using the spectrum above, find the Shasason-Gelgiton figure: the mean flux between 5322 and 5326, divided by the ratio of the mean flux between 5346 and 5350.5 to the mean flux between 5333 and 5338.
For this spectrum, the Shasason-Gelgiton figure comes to 26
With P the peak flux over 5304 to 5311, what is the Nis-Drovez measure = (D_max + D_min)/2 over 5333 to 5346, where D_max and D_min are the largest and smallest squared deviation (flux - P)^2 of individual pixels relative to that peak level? 18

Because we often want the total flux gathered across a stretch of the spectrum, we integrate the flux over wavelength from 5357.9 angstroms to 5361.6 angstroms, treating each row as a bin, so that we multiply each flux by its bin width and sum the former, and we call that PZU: 124.0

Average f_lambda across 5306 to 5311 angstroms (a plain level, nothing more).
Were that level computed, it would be 32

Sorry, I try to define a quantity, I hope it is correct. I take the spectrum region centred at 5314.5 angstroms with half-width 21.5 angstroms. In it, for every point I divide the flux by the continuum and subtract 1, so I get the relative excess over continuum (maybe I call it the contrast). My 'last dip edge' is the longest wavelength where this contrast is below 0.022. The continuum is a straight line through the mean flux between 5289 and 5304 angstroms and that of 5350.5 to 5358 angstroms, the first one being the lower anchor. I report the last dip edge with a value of 5335.12 angstroms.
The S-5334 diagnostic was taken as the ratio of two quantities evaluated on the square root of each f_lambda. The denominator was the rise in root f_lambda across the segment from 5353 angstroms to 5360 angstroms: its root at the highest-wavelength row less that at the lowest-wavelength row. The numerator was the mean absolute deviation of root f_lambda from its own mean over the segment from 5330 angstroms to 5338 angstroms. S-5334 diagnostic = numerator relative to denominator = 2.1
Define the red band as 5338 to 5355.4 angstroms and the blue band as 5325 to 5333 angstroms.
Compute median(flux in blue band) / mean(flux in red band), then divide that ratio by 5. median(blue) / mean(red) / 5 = 0.171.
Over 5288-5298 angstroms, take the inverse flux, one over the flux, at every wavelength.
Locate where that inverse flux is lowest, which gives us 5289.86 angstroms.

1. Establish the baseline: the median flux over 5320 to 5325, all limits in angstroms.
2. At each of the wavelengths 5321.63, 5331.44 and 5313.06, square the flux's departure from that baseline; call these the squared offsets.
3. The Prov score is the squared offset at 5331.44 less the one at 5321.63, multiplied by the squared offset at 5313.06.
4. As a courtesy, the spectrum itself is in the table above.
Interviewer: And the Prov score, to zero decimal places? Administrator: 43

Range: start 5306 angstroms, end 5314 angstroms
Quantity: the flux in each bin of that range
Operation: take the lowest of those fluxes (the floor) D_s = 31.9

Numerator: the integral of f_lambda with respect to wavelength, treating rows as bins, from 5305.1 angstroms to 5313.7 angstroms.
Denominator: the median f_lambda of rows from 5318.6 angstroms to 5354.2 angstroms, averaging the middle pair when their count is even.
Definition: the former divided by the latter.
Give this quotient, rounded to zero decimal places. 10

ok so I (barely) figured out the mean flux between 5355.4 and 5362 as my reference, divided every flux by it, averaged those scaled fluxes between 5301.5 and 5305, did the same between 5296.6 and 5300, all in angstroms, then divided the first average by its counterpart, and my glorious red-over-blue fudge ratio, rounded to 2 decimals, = 1.09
